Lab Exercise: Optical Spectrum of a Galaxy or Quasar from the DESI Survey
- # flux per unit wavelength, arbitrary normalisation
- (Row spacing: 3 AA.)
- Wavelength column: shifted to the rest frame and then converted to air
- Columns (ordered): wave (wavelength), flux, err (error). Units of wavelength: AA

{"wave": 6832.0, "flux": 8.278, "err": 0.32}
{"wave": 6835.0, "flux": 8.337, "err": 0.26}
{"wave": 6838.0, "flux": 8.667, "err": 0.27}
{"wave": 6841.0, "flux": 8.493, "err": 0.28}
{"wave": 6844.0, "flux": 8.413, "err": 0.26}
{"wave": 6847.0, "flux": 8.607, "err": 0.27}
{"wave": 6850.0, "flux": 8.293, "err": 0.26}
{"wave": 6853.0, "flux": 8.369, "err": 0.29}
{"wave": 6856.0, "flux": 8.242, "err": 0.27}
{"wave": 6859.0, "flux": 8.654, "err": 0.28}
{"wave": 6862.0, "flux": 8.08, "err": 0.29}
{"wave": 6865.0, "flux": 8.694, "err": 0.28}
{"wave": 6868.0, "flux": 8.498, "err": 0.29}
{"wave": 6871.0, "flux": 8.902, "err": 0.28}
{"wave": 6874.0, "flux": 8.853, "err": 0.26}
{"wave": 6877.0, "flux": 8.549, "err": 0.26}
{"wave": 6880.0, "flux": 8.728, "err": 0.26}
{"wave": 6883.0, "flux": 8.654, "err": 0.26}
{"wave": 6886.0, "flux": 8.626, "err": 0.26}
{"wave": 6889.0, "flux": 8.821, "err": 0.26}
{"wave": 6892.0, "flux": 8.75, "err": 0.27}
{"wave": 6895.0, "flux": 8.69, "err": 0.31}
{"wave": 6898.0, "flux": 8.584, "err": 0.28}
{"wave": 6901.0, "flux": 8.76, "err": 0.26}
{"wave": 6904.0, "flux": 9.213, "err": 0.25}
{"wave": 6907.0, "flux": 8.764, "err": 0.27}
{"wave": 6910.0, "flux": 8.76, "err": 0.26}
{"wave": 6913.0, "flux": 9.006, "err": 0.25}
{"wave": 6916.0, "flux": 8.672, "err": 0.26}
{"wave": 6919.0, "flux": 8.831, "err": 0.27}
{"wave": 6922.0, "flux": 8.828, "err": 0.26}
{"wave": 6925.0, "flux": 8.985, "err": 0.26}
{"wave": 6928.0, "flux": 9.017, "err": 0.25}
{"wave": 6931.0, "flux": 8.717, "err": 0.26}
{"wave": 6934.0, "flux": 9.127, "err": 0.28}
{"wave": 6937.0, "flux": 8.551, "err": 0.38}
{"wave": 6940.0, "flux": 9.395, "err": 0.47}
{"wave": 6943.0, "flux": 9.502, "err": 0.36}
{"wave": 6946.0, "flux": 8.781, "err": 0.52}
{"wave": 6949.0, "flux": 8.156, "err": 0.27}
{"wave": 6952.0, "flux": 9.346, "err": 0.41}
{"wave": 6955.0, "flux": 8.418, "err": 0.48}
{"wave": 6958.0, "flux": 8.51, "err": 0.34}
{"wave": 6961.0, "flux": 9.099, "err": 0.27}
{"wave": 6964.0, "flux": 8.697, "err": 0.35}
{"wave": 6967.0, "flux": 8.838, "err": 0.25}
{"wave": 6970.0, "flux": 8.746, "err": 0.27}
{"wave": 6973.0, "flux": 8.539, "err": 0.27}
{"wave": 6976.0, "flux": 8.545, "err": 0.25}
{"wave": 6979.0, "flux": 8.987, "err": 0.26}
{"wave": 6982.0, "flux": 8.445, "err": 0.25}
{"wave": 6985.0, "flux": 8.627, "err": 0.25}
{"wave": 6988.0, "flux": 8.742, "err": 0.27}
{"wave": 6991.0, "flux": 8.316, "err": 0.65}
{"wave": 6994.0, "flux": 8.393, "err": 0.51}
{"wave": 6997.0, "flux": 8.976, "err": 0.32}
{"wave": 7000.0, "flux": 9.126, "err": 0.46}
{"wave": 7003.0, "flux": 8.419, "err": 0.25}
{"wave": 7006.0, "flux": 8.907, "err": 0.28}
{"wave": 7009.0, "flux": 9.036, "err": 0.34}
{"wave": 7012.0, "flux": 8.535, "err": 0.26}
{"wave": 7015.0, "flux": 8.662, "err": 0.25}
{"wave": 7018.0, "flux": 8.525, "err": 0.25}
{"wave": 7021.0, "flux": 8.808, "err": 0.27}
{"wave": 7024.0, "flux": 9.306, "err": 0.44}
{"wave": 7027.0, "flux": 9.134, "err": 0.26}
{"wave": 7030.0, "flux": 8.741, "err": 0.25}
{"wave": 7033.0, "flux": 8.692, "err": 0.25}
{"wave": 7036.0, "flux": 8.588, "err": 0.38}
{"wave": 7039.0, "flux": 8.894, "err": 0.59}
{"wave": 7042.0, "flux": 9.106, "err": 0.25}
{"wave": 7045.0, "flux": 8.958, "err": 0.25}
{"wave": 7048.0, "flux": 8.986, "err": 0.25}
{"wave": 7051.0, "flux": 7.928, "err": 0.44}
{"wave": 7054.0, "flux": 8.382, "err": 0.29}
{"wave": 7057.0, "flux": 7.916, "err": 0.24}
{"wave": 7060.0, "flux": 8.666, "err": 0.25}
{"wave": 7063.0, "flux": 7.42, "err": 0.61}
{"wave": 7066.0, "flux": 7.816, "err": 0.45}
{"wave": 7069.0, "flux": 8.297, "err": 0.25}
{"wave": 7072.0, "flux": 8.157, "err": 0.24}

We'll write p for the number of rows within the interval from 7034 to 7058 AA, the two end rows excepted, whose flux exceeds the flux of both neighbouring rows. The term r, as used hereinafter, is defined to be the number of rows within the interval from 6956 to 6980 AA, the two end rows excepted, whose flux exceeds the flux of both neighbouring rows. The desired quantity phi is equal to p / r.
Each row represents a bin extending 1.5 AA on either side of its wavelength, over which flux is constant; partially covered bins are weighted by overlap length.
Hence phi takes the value 1.50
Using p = 3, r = 2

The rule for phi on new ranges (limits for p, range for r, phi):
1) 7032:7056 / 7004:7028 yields 0.67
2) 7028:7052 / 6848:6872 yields 0.67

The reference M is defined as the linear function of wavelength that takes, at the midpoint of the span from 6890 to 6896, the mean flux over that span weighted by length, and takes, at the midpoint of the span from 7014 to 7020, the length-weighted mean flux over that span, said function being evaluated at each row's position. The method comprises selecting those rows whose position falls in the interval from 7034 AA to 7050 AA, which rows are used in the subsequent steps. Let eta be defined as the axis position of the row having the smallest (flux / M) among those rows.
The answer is 7036.0 AA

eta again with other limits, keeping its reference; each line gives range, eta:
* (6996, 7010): 7003.0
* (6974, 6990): 6982.0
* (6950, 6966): 6955.0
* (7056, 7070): 7063.0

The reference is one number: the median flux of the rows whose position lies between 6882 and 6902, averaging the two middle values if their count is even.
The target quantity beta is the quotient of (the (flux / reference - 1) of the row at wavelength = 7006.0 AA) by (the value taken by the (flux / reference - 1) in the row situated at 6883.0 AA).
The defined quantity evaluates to -6.0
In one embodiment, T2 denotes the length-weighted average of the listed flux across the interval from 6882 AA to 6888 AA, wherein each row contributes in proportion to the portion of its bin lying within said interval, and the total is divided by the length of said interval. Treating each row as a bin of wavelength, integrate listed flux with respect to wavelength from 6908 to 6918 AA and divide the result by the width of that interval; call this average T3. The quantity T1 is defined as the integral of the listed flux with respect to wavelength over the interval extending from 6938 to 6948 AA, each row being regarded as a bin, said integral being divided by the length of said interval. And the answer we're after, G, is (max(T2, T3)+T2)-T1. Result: 8.33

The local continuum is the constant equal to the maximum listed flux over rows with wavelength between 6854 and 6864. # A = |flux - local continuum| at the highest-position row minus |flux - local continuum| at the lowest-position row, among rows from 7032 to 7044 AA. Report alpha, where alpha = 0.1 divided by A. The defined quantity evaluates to 0.2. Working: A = 0.4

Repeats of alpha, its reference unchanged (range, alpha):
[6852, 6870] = -0.8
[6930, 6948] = 1.6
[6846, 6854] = 0.4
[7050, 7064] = 0.2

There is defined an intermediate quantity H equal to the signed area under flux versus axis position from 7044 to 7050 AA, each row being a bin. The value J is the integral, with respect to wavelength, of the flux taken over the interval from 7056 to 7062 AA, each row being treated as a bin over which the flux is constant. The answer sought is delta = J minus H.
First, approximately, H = 53.3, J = 49.5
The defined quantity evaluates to -3.8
